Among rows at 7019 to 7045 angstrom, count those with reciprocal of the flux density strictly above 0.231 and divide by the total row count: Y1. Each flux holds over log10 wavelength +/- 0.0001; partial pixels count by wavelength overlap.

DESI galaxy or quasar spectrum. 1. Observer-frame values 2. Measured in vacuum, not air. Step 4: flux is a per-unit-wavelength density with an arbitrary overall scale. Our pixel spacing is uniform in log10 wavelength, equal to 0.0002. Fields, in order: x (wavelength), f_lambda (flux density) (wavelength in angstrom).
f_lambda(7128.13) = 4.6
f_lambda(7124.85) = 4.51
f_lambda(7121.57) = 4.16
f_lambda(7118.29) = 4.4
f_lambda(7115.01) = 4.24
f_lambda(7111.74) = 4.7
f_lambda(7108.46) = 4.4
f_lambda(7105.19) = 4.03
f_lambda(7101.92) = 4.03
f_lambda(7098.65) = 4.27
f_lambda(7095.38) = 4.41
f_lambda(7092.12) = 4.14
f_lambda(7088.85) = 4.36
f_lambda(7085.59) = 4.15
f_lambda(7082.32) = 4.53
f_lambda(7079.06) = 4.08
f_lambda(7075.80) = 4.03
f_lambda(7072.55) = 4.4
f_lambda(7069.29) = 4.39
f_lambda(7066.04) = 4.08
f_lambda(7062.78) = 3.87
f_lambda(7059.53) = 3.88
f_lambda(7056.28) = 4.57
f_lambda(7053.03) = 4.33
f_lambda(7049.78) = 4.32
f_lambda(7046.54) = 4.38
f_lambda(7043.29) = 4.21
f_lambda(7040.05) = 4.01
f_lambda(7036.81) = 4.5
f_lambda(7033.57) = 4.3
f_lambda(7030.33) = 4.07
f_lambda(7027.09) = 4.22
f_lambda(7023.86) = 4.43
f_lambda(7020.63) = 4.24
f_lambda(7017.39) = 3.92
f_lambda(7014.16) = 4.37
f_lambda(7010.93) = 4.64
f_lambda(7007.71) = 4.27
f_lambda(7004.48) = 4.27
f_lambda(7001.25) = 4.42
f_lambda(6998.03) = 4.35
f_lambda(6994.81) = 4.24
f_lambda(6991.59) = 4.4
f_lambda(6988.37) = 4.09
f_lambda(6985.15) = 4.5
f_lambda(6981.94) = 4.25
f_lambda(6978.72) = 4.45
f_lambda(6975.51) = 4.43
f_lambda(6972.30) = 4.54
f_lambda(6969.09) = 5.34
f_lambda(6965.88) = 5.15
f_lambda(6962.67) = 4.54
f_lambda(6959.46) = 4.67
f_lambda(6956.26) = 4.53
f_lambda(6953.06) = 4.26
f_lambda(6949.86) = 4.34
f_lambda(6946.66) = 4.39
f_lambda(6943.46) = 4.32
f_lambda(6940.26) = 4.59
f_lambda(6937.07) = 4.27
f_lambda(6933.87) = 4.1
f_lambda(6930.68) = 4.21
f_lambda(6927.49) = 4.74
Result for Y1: 0.75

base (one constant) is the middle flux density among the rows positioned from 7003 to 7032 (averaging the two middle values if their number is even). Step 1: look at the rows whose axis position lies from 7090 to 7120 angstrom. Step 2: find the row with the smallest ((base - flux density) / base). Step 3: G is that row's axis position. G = 7111.74 angstrom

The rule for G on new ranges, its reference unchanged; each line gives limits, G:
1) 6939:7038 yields 6969.09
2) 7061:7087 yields 7082.32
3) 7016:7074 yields 7056.28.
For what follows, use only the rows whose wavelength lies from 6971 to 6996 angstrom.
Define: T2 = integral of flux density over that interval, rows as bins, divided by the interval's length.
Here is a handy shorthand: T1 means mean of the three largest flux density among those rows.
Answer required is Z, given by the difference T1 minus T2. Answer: 0.13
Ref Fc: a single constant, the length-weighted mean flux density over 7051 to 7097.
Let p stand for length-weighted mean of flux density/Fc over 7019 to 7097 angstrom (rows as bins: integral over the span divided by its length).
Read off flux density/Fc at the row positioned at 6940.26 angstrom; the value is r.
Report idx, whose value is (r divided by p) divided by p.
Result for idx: 1.08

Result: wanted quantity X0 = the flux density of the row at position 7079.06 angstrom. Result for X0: 4.08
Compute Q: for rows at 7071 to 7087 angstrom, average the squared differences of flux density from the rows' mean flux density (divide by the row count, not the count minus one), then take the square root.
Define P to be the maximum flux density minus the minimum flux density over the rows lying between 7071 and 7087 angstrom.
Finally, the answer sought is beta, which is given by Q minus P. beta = -0.31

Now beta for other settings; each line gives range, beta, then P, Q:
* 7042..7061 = -0.48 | 0.69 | 0.21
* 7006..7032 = -0.51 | 0.72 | 0.21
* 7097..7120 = -0.45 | 0.67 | 0.22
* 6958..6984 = -0.74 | 1.09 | 0.35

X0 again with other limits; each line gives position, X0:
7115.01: 4.24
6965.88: 5.15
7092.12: 4.14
